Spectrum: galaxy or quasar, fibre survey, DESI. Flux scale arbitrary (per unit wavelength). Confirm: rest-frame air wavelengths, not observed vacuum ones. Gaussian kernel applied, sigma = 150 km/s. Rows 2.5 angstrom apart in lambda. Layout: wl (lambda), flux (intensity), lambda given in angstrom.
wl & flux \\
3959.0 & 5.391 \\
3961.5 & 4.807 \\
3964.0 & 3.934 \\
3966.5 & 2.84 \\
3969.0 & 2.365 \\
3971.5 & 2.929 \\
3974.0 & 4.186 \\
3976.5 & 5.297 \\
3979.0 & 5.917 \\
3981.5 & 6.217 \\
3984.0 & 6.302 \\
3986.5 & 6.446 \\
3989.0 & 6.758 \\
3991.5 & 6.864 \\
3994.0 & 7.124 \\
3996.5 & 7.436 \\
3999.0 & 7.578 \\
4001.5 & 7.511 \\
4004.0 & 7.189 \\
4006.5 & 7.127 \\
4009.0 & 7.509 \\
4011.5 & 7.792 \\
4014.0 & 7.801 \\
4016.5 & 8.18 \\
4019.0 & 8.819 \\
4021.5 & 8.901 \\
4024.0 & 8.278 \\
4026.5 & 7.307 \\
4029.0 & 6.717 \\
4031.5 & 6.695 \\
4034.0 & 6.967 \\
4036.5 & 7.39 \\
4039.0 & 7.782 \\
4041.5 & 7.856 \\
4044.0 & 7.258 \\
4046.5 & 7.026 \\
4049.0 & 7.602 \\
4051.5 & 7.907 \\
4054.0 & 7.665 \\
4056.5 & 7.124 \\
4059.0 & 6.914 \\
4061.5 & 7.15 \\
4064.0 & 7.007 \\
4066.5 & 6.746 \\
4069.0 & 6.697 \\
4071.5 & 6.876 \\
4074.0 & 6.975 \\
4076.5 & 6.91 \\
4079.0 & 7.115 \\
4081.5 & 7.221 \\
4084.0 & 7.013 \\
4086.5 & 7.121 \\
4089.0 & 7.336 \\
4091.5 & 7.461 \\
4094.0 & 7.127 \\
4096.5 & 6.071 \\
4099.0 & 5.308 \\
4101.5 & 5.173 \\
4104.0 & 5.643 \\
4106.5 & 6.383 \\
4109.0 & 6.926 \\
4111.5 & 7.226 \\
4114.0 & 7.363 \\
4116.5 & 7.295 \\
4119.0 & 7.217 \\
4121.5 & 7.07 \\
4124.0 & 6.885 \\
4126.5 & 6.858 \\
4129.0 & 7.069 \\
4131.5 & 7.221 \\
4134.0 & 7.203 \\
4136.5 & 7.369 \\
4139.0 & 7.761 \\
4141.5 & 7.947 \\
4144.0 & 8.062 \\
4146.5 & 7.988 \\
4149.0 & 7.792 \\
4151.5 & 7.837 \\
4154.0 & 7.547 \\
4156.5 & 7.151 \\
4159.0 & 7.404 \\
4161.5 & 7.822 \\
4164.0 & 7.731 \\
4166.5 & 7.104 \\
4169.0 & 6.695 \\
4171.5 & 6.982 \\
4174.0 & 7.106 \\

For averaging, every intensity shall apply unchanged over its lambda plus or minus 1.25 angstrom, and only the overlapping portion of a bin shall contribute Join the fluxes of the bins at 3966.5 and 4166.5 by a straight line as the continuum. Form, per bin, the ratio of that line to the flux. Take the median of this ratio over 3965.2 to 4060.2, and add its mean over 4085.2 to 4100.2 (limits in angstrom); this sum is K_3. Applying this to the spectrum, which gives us 1.38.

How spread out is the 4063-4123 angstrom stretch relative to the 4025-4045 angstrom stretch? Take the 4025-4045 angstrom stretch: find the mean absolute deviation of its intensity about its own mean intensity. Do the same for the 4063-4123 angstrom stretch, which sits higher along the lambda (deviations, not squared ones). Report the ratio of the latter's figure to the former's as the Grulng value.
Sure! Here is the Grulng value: 1.4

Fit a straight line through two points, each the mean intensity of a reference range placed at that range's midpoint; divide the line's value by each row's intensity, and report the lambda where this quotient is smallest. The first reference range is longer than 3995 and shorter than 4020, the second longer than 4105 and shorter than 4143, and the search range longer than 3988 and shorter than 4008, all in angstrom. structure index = 3999.0 angstrom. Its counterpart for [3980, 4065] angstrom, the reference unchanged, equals 4021.5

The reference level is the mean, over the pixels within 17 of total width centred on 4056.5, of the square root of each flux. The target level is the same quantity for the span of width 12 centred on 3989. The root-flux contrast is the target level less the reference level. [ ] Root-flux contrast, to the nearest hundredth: -0.12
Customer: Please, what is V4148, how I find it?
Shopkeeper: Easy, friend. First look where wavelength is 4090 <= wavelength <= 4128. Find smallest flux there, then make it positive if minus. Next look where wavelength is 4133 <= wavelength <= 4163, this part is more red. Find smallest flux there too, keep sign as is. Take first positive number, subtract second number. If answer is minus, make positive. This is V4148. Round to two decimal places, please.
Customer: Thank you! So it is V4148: 1.98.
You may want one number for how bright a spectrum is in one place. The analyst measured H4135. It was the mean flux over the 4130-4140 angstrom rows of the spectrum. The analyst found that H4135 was 7.4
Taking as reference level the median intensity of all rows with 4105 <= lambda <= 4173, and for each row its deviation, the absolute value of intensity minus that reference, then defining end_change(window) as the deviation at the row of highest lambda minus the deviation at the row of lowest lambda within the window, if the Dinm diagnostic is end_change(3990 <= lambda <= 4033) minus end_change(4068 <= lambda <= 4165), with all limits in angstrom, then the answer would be 0.2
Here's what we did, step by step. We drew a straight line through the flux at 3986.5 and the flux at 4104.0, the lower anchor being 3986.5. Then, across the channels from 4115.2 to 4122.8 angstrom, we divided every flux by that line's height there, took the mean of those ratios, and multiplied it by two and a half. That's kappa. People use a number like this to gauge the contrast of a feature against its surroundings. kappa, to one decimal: 3.2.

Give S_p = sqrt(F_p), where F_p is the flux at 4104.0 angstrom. 2.38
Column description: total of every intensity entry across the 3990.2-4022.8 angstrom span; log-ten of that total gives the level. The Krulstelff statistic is 2.00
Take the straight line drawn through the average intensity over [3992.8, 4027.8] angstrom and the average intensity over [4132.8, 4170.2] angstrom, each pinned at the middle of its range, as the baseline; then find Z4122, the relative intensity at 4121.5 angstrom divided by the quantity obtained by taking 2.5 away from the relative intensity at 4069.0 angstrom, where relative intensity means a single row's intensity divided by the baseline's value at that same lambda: -0.57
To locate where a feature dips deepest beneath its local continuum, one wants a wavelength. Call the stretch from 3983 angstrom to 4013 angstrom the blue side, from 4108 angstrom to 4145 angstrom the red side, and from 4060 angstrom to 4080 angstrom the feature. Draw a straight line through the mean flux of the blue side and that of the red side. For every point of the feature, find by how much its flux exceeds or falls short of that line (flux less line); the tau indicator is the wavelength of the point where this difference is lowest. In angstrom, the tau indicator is 4069.0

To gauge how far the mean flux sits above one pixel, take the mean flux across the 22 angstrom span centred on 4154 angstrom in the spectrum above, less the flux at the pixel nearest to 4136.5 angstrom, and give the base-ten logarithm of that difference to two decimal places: -0.48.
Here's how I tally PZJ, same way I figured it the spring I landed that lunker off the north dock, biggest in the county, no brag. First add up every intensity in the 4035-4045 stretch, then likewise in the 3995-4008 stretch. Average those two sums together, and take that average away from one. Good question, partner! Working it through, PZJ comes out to -33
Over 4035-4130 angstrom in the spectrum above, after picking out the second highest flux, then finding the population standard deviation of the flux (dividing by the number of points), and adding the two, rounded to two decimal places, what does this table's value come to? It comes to 8.45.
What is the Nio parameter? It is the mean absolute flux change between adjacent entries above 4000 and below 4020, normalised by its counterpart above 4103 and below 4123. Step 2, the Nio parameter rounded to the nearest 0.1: 1.0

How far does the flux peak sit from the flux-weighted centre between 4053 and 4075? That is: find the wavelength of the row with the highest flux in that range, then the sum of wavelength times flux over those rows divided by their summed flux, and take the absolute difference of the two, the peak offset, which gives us 9.8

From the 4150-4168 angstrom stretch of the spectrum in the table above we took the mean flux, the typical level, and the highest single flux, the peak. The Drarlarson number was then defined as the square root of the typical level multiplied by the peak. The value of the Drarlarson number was 7.7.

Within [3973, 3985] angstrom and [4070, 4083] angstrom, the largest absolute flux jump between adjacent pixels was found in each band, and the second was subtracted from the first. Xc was 0.91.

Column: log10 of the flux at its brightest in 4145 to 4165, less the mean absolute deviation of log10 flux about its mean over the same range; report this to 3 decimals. 0.890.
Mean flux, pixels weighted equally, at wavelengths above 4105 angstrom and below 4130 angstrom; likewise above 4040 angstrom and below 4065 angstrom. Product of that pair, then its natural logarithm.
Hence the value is 3.94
